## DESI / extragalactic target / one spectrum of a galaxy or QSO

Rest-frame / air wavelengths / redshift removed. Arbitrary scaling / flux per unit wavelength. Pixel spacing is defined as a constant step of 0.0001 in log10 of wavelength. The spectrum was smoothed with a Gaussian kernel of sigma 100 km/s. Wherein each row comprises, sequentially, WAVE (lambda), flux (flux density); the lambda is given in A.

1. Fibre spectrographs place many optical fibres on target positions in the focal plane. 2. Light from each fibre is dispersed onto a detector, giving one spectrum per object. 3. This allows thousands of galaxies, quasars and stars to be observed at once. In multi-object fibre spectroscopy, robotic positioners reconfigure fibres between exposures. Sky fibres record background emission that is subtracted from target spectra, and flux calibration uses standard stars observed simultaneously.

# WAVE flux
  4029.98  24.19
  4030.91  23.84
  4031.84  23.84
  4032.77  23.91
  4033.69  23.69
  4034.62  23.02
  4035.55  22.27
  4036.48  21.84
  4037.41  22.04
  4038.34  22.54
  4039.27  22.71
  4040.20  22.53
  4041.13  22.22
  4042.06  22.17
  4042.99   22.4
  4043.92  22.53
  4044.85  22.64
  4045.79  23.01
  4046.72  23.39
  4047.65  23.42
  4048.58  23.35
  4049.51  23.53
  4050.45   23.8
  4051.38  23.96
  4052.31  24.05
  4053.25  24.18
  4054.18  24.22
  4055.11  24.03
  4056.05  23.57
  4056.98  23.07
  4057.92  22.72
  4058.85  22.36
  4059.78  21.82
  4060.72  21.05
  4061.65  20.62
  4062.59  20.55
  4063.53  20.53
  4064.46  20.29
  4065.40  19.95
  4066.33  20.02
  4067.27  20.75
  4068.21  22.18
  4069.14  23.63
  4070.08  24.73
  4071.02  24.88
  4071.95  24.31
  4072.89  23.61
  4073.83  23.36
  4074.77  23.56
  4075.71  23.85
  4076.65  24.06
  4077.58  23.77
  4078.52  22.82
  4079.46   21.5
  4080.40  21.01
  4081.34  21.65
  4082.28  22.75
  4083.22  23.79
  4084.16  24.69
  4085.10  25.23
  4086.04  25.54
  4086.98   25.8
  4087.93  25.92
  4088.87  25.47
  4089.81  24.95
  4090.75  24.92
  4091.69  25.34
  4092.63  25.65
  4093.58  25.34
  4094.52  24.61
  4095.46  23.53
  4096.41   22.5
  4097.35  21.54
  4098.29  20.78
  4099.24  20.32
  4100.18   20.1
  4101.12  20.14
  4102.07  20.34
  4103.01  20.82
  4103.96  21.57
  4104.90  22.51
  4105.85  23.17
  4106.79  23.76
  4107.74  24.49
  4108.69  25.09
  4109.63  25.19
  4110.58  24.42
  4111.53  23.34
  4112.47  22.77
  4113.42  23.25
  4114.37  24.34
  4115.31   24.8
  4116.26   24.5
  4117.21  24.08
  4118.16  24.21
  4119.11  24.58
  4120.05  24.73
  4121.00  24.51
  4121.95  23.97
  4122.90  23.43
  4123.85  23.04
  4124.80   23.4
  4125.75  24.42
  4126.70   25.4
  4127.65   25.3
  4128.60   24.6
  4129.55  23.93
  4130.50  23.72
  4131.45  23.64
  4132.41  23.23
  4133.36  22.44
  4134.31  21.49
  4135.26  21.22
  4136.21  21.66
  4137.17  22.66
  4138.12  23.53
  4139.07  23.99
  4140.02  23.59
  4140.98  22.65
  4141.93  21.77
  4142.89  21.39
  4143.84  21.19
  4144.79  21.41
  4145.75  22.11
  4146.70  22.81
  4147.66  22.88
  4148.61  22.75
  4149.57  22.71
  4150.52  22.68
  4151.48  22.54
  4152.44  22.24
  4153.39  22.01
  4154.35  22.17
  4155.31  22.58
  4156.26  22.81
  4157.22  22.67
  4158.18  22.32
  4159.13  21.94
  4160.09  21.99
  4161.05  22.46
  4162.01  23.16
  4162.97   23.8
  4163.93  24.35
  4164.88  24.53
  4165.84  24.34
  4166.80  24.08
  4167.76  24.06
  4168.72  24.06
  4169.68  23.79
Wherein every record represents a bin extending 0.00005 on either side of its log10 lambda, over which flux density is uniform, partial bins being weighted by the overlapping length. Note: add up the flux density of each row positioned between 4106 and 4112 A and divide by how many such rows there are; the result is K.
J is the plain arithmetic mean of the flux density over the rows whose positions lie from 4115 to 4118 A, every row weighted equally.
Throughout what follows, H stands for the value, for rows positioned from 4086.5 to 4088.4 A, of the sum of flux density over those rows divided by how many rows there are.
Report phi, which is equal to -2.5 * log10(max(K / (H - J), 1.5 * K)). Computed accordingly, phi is -3.91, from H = 25.9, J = 24.5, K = 24.4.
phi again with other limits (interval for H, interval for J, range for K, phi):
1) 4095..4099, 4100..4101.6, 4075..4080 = -3.85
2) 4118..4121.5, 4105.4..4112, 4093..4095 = -4.80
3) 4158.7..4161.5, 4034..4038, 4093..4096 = -3.91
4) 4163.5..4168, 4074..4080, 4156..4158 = -3.83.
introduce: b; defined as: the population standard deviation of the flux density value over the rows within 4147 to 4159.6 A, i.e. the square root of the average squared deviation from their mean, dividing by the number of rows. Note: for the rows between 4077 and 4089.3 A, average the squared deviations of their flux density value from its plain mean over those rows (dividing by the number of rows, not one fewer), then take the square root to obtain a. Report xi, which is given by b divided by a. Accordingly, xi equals 0.18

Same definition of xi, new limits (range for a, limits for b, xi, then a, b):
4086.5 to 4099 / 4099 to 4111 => 1.17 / 1.64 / 1.9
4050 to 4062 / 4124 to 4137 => 1.12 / 1.19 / 1.3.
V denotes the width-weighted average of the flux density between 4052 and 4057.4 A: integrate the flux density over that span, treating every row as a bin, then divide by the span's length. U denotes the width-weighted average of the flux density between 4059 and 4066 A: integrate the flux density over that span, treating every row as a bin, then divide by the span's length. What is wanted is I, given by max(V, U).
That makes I 23.8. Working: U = 20.8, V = 23.8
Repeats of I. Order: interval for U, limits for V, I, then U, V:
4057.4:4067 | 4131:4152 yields 22.5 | 21.0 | 22.5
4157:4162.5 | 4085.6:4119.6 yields 23.6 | 22.4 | 23.6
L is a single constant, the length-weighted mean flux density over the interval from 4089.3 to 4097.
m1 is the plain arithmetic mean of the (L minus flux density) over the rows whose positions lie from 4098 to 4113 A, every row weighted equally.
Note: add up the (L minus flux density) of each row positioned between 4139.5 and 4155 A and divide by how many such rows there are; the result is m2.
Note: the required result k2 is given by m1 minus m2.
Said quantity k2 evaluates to -0.1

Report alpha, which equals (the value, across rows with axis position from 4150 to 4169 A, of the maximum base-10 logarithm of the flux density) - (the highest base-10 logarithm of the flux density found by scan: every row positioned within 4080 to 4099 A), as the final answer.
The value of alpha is -0.024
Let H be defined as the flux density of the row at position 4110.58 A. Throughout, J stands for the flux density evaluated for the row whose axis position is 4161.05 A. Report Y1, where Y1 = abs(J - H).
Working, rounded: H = 24.42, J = 22.46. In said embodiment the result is 2.0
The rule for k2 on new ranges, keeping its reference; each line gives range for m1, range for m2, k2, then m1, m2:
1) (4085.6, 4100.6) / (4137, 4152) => -1.4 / 0.7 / 2.0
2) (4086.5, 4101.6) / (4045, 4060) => -0.2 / 1.0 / 1.2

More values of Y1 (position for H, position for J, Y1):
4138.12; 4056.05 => 0.0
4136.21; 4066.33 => 1.6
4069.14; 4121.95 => 0.3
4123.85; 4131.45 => 0.6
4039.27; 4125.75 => 1.7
